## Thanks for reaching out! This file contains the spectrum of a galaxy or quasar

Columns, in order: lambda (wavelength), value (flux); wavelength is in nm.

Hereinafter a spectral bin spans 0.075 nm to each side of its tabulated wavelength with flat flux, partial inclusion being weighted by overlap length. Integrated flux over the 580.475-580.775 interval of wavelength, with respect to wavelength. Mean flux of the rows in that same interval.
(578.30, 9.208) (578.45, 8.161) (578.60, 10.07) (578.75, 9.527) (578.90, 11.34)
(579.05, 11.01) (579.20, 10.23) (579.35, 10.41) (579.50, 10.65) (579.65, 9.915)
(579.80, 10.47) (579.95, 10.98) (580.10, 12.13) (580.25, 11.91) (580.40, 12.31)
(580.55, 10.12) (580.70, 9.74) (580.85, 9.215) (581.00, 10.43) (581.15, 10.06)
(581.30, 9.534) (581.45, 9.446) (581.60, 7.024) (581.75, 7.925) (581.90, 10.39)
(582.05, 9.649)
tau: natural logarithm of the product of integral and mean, 3.39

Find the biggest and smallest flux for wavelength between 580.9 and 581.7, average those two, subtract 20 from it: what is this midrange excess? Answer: -11.3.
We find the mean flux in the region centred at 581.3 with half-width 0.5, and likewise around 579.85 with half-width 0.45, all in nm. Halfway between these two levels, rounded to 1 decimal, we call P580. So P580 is 10.0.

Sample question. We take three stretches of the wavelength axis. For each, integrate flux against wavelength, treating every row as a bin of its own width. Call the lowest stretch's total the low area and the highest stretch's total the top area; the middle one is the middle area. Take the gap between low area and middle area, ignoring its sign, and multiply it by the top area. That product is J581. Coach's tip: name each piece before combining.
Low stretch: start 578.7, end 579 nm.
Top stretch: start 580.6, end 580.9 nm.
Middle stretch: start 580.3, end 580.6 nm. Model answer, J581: 0.7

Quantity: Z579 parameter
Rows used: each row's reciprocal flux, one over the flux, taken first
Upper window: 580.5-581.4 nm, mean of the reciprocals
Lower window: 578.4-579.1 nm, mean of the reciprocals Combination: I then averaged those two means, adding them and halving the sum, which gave 0.101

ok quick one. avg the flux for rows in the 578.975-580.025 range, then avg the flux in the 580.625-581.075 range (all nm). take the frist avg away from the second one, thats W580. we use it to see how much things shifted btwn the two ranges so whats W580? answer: -0.7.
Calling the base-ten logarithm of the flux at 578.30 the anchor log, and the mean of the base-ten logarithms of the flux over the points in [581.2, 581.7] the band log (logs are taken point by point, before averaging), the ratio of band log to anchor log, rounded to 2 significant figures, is 0.97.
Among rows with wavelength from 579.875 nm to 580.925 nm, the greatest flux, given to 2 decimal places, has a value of 12.31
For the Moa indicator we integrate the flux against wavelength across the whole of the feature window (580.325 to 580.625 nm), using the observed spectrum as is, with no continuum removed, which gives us 3.36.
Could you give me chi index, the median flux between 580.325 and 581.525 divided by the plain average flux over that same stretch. 0.98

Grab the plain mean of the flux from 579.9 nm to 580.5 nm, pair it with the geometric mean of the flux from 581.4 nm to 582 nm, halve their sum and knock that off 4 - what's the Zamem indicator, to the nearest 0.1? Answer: -6.2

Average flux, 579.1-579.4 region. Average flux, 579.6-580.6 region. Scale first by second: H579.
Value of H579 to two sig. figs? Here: 0.93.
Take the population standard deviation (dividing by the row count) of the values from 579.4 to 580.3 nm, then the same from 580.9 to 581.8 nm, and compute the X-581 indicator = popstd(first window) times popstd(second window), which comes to 0.94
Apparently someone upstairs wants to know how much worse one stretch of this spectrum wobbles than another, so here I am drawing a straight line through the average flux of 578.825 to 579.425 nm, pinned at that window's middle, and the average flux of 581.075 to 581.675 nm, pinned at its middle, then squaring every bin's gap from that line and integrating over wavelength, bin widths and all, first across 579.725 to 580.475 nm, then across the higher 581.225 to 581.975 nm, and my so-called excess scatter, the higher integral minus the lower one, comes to -1.3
